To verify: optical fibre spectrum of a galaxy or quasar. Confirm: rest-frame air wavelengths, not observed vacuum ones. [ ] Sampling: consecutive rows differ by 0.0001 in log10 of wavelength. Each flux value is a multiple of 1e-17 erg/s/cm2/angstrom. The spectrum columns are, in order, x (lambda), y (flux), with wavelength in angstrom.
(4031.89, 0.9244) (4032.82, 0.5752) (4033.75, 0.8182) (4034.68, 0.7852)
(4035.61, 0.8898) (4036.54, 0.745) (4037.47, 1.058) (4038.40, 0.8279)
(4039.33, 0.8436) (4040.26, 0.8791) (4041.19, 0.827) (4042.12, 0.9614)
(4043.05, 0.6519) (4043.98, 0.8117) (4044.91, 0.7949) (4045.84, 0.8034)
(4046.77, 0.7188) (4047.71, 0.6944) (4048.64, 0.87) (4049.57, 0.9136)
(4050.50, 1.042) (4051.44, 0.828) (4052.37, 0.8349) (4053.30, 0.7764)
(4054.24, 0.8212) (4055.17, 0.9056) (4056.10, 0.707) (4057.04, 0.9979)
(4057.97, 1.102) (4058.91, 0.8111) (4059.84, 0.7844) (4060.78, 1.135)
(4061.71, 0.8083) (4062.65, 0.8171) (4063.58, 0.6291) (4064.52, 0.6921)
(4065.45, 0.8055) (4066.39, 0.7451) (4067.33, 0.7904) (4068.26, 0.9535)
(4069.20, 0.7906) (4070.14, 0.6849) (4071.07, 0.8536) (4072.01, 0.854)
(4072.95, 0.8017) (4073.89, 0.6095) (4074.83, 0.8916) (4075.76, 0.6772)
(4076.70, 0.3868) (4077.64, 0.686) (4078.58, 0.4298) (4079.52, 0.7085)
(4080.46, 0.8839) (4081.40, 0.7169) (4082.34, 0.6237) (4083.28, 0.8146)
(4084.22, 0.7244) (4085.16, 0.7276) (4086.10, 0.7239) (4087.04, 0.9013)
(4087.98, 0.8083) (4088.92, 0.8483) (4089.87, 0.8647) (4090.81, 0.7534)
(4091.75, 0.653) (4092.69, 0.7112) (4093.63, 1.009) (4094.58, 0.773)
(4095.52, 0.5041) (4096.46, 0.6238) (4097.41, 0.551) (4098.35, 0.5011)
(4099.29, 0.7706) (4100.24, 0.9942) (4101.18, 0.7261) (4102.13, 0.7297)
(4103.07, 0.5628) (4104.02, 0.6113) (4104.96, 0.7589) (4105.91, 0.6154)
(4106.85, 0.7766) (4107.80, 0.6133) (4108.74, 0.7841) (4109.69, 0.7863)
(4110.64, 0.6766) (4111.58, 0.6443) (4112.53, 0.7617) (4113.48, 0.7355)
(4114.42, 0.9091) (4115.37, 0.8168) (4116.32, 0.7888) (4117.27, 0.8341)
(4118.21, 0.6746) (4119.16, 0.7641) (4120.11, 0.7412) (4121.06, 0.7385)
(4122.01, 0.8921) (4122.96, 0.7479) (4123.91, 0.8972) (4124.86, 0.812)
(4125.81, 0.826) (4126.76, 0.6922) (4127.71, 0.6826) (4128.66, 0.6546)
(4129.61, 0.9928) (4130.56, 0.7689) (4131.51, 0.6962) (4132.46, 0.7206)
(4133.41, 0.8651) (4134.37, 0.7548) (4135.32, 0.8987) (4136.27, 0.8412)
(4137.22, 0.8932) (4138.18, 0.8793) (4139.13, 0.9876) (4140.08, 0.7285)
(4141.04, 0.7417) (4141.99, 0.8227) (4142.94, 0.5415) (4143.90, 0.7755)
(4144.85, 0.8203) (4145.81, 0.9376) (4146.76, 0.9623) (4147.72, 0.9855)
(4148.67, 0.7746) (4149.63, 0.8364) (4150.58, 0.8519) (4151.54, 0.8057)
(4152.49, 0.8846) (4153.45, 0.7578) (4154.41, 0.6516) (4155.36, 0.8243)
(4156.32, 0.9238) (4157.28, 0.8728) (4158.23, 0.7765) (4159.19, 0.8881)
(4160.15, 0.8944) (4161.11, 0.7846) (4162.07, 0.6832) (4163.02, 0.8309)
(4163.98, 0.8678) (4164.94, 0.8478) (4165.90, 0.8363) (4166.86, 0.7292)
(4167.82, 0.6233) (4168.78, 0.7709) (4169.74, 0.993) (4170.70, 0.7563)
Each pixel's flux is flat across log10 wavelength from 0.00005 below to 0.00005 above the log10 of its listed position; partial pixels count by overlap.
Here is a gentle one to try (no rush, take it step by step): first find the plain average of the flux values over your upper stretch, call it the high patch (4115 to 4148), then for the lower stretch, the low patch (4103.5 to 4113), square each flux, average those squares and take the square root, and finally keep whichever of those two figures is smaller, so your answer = 0.707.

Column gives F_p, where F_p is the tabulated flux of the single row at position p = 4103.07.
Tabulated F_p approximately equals 0.5628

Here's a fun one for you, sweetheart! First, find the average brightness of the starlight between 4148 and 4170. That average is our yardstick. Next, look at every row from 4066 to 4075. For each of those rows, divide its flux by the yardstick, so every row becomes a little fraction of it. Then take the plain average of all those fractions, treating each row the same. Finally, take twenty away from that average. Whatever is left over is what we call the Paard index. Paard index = -19.0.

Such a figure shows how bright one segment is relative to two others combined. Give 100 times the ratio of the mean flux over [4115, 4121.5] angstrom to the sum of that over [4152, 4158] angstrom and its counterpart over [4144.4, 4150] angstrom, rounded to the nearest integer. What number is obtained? 45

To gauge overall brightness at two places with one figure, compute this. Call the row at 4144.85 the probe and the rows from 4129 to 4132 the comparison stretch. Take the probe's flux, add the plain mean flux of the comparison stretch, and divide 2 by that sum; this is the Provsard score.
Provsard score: 1.22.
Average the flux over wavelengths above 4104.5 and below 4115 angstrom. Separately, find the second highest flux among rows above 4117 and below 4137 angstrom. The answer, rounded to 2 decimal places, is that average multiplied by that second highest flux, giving 0.66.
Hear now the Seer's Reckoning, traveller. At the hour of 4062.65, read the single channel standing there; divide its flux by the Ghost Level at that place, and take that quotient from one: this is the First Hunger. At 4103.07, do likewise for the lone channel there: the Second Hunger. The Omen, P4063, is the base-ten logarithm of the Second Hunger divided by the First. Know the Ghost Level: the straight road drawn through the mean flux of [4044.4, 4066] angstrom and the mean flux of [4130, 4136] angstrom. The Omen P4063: 1.2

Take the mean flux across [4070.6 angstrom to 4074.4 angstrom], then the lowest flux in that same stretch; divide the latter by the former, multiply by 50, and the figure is 39.1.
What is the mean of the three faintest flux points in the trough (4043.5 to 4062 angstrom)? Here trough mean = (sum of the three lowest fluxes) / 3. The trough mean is 0.71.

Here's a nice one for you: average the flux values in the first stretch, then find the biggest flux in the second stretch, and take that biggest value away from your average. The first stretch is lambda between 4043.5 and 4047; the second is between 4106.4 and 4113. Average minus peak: 0.00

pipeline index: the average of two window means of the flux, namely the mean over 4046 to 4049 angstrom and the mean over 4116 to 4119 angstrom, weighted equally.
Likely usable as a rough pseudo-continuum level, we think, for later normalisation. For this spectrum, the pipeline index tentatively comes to 0.763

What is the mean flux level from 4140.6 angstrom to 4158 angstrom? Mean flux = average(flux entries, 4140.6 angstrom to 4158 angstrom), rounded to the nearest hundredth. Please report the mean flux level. 0.82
